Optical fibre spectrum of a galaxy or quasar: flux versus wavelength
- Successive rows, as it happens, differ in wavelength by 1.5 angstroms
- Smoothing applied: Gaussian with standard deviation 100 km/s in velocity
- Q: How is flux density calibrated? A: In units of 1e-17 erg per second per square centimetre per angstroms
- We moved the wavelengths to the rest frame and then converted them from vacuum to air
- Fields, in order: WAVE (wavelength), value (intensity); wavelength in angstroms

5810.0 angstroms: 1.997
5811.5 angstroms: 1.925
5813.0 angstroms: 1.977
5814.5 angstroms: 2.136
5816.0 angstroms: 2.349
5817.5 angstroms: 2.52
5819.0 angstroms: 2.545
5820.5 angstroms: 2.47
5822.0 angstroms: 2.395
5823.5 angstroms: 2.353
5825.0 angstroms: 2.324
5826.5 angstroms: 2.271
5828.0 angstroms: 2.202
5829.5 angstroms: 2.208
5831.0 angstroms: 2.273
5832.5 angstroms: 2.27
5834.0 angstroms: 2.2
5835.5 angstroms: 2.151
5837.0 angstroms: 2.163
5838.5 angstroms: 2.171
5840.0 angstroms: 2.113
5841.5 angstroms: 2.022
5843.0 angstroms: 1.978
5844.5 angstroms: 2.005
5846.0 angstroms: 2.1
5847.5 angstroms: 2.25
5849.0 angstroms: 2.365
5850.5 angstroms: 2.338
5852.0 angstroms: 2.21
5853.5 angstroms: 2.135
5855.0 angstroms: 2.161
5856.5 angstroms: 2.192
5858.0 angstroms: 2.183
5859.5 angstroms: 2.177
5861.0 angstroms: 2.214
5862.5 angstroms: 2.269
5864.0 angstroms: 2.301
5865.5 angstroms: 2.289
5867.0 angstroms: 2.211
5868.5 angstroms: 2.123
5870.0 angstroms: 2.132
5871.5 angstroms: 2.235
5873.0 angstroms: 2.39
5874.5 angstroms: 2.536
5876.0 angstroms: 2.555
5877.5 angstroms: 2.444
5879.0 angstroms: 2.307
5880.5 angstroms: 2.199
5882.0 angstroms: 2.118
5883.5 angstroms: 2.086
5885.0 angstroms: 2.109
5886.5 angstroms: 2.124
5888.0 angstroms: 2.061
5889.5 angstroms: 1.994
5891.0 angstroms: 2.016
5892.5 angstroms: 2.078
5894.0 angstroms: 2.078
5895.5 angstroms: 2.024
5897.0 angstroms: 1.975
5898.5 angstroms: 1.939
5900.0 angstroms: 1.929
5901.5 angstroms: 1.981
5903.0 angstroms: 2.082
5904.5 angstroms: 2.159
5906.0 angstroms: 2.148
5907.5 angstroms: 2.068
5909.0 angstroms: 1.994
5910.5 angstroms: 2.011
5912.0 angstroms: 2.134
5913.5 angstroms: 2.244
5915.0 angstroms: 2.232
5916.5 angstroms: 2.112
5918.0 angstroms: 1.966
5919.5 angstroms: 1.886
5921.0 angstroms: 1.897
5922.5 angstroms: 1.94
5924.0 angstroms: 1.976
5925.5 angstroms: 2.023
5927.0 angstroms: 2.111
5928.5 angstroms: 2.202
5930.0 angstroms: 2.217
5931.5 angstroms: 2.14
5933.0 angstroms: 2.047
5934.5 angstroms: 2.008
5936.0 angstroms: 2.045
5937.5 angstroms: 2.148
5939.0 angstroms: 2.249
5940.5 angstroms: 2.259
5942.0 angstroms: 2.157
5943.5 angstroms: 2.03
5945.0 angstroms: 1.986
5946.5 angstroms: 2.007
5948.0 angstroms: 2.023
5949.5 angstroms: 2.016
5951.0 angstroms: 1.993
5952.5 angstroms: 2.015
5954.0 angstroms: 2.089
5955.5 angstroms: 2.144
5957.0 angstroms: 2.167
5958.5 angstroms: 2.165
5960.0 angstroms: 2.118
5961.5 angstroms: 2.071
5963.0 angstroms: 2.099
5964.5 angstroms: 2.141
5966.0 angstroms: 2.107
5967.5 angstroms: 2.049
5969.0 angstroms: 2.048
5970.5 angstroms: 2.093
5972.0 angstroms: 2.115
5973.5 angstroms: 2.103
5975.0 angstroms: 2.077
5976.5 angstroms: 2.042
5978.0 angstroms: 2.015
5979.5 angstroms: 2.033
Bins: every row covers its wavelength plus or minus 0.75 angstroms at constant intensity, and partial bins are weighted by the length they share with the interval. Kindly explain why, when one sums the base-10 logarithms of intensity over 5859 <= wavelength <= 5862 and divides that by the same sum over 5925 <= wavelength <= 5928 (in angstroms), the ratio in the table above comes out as 1.08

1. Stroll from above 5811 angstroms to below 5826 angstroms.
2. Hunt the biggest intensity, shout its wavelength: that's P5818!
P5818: 5819.0 angstroms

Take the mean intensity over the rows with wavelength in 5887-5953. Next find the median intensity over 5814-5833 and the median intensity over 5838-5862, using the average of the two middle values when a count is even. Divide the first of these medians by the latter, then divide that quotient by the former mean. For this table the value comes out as 0.519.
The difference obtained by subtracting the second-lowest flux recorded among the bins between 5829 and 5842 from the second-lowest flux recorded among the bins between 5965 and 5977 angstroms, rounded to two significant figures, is -0.065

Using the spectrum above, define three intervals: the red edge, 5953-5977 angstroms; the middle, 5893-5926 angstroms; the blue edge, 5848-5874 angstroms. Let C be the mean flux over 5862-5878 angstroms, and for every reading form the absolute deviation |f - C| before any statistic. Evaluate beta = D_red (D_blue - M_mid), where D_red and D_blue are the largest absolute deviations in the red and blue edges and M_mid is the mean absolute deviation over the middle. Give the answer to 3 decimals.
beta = -0.024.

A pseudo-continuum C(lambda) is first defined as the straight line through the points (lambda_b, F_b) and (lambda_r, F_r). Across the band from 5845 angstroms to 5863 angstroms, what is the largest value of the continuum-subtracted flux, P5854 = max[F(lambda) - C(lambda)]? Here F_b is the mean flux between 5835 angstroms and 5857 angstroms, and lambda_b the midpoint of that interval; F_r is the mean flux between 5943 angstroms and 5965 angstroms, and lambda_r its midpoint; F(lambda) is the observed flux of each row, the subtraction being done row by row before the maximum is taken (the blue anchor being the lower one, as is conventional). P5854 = 0.21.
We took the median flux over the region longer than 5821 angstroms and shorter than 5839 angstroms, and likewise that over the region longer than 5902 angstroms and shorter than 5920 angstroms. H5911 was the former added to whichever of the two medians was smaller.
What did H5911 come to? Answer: 4.34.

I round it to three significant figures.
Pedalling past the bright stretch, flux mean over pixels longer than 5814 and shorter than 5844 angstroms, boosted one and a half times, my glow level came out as 3.38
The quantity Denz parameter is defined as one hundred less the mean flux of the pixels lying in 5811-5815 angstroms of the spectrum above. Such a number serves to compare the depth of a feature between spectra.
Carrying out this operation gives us 97.99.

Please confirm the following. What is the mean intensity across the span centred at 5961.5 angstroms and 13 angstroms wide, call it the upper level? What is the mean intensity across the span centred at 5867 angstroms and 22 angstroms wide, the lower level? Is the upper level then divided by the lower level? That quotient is 0.928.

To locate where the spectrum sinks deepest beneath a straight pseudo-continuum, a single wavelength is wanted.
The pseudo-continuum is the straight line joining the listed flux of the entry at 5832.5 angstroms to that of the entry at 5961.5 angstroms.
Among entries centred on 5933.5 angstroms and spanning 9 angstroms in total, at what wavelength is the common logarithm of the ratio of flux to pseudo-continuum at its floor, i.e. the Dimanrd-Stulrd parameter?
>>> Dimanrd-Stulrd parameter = 5934.5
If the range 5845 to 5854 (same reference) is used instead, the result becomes 5846.0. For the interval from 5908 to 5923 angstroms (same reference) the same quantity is 5919.5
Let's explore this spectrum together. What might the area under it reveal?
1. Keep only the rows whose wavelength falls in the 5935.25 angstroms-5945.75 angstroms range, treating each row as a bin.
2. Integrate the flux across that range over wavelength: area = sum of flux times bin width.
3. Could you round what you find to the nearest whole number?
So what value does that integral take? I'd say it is 22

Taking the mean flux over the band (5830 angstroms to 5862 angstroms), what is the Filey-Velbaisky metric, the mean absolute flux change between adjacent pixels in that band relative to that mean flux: 0.0244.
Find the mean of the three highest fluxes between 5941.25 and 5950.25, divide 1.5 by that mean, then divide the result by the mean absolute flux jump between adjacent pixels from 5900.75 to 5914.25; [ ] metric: 9.8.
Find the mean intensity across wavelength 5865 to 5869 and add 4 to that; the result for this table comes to 6.21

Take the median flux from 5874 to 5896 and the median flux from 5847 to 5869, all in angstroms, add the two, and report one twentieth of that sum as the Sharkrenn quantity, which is 0.216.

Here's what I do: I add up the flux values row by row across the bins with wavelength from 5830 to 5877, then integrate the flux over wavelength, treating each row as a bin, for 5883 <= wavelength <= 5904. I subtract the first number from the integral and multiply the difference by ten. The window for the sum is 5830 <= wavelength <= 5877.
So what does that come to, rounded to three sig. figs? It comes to -260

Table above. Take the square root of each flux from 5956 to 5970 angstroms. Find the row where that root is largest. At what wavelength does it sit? 5957.0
